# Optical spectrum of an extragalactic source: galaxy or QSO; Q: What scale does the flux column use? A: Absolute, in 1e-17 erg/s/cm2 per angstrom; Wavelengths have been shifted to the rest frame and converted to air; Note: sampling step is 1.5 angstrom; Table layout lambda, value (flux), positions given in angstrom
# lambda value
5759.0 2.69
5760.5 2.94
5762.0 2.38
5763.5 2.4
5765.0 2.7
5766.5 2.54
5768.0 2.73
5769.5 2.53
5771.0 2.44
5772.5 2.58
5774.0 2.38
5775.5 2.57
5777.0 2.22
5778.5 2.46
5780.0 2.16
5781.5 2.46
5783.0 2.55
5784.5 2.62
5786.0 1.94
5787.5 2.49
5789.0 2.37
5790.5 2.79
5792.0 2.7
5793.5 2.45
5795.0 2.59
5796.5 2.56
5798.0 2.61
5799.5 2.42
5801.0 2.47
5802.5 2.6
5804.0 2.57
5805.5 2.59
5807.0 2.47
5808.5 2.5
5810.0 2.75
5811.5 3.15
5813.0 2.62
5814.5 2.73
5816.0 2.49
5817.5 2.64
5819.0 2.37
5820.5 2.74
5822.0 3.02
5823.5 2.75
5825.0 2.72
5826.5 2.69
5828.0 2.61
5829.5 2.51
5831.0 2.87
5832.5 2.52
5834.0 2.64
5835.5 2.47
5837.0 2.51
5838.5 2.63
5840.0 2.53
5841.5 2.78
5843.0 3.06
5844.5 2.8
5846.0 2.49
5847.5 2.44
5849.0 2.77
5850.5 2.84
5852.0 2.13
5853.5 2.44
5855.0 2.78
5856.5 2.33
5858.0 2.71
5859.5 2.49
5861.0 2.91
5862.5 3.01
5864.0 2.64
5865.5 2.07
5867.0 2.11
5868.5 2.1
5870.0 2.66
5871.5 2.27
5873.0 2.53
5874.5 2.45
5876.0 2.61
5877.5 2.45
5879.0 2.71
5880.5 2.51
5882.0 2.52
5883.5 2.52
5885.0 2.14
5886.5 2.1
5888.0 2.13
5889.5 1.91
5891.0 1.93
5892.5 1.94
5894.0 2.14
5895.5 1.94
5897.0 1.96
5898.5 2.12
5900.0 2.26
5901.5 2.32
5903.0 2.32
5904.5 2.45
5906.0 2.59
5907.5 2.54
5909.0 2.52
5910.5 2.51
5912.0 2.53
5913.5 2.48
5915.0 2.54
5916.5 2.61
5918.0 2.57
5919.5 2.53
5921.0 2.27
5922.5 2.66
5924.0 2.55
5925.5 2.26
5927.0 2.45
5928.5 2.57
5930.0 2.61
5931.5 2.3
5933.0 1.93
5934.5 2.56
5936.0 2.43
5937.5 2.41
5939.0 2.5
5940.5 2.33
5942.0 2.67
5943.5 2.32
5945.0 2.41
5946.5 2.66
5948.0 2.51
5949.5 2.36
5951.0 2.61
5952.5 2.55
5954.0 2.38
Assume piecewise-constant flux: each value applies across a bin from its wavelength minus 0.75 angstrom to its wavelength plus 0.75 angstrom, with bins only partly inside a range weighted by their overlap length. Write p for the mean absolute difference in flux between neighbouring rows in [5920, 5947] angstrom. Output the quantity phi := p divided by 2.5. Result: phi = 0.092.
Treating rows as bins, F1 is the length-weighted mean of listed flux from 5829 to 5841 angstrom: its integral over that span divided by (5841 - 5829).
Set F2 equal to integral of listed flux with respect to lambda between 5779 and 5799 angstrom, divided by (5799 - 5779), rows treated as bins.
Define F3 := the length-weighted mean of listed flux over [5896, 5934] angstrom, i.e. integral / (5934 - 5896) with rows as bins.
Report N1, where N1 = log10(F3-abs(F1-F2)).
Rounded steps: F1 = 2.59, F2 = 2.48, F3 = 2.42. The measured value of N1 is 0.363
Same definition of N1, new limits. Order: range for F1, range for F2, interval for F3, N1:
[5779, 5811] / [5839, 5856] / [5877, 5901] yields 0.318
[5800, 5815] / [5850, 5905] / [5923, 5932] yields 0.340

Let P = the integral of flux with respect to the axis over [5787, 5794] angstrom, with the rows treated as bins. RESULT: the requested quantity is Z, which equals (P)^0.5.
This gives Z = 4.2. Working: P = 18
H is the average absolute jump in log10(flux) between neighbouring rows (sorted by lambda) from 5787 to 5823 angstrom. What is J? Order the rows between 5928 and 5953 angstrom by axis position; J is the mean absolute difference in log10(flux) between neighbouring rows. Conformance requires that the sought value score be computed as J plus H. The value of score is 0.069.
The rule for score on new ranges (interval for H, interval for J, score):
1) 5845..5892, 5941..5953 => 0.074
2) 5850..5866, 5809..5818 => 0.111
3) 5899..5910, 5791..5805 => 0.030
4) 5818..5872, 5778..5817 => 0.079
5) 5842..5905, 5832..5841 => 0.056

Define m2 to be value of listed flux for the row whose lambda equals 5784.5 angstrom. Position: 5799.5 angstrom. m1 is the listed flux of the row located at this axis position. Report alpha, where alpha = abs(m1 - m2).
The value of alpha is 0.20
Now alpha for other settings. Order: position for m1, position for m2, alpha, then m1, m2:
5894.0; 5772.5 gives 0.44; 2.14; 2.58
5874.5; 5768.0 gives 0.28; 2.45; 2.73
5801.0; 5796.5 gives 0.09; 2.47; 2.56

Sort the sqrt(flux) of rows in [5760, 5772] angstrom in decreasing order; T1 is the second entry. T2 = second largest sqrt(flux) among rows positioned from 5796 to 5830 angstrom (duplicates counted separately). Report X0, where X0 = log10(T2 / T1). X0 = 0.022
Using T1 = 1.65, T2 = 1.74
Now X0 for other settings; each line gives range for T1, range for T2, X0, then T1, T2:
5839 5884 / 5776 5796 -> -0.024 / 1.73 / 1.64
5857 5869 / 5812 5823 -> -0.013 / 1.71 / 1.66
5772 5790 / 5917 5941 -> 0.003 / 1.61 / 1.62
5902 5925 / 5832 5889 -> 0.031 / 1.62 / 1.73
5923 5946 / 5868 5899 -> 0.004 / 1.62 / 1.63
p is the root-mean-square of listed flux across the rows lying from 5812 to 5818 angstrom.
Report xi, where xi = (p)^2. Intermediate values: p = 2.6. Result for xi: 6.9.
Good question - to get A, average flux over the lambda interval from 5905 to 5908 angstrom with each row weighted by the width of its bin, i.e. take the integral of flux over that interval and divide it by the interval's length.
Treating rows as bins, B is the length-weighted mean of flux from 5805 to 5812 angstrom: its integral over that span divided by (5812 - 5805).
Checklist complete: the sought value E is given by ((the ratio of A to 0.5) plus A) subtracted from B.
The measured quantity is -5.0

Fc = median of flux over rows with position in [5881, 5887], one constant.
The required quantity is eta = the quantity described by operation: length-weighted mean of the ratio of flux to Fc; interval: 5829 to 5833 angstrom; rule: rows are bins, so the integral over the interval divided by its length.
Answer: 1.14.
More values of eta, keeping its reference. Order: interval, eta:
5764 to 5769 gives 1.13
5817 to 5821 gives 1.10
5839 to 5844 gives 1.19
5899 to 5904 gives 0.99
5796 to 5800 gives 1.09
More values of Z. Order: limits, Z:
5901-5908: 4.1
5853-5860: 4.2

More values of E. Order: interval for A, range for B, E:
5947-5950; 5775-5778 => -5.0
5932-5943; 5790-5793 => -4.5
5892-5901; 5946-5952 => -3.7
